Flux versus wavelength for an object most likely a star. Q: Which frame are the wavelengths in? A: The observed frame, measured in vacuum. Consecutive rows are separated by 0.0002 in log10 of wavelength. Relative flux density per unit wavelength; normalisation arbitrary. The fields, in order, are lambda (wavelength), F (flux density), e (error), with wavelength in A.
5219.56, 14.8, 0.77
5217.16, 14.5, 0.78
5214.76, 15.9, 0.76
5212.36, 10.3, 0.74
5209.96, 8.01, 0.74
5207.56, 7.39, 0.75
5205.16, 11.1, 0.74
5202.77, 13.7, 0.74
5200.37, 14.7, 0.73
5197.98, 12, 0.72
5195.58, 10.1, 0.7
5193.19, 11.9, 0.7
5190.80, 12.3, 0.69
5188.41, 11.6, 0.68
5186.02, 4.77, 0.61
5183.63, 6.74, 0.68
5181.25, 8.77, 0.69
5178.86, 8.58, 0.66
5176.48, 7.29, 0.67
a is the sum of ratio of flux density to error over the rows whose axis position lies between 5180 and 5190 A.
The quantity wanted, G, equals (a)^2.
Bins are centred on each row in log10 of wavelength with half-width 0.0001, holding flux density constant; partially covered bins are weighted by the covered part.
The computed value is 2256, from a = 48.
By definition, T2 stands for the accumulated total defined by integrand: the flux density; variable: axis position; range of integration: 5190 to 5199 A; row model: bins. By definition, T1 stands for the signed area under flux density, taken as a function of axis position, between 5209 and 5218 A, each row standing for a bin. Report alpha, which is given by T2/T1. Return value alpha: 0.95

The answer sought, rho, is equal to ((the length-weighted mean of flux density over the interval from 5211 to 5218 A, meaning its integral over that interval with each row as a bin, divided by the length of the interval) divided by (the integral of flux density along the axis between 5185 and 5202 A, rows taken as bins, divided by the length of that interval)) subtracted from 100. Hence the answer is 98.8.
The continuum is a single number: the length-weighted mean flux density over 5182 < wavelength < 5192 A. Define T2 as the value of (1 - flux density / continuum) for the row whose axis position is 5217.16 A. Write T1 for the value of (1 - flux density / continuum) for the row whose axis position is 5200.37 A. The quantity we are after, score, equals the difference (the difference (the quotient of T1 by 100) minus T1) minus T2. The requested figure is 1.3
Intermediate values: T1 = -0.66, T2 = -0.64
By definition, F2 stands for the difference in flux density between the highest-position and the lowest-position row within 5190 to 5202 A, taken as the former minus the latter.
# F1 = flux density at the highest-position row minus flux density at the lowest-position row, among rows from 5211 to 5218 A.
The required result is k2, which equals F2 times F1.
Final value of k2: 10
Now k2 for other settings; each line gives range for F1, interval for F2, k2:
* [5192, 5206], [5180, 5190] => -2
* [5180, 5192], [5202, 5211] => -20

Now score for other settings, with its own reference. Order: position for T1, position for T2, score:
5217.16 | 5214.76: 1.4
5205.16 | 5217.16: 0.9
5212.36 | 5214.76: 1.0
